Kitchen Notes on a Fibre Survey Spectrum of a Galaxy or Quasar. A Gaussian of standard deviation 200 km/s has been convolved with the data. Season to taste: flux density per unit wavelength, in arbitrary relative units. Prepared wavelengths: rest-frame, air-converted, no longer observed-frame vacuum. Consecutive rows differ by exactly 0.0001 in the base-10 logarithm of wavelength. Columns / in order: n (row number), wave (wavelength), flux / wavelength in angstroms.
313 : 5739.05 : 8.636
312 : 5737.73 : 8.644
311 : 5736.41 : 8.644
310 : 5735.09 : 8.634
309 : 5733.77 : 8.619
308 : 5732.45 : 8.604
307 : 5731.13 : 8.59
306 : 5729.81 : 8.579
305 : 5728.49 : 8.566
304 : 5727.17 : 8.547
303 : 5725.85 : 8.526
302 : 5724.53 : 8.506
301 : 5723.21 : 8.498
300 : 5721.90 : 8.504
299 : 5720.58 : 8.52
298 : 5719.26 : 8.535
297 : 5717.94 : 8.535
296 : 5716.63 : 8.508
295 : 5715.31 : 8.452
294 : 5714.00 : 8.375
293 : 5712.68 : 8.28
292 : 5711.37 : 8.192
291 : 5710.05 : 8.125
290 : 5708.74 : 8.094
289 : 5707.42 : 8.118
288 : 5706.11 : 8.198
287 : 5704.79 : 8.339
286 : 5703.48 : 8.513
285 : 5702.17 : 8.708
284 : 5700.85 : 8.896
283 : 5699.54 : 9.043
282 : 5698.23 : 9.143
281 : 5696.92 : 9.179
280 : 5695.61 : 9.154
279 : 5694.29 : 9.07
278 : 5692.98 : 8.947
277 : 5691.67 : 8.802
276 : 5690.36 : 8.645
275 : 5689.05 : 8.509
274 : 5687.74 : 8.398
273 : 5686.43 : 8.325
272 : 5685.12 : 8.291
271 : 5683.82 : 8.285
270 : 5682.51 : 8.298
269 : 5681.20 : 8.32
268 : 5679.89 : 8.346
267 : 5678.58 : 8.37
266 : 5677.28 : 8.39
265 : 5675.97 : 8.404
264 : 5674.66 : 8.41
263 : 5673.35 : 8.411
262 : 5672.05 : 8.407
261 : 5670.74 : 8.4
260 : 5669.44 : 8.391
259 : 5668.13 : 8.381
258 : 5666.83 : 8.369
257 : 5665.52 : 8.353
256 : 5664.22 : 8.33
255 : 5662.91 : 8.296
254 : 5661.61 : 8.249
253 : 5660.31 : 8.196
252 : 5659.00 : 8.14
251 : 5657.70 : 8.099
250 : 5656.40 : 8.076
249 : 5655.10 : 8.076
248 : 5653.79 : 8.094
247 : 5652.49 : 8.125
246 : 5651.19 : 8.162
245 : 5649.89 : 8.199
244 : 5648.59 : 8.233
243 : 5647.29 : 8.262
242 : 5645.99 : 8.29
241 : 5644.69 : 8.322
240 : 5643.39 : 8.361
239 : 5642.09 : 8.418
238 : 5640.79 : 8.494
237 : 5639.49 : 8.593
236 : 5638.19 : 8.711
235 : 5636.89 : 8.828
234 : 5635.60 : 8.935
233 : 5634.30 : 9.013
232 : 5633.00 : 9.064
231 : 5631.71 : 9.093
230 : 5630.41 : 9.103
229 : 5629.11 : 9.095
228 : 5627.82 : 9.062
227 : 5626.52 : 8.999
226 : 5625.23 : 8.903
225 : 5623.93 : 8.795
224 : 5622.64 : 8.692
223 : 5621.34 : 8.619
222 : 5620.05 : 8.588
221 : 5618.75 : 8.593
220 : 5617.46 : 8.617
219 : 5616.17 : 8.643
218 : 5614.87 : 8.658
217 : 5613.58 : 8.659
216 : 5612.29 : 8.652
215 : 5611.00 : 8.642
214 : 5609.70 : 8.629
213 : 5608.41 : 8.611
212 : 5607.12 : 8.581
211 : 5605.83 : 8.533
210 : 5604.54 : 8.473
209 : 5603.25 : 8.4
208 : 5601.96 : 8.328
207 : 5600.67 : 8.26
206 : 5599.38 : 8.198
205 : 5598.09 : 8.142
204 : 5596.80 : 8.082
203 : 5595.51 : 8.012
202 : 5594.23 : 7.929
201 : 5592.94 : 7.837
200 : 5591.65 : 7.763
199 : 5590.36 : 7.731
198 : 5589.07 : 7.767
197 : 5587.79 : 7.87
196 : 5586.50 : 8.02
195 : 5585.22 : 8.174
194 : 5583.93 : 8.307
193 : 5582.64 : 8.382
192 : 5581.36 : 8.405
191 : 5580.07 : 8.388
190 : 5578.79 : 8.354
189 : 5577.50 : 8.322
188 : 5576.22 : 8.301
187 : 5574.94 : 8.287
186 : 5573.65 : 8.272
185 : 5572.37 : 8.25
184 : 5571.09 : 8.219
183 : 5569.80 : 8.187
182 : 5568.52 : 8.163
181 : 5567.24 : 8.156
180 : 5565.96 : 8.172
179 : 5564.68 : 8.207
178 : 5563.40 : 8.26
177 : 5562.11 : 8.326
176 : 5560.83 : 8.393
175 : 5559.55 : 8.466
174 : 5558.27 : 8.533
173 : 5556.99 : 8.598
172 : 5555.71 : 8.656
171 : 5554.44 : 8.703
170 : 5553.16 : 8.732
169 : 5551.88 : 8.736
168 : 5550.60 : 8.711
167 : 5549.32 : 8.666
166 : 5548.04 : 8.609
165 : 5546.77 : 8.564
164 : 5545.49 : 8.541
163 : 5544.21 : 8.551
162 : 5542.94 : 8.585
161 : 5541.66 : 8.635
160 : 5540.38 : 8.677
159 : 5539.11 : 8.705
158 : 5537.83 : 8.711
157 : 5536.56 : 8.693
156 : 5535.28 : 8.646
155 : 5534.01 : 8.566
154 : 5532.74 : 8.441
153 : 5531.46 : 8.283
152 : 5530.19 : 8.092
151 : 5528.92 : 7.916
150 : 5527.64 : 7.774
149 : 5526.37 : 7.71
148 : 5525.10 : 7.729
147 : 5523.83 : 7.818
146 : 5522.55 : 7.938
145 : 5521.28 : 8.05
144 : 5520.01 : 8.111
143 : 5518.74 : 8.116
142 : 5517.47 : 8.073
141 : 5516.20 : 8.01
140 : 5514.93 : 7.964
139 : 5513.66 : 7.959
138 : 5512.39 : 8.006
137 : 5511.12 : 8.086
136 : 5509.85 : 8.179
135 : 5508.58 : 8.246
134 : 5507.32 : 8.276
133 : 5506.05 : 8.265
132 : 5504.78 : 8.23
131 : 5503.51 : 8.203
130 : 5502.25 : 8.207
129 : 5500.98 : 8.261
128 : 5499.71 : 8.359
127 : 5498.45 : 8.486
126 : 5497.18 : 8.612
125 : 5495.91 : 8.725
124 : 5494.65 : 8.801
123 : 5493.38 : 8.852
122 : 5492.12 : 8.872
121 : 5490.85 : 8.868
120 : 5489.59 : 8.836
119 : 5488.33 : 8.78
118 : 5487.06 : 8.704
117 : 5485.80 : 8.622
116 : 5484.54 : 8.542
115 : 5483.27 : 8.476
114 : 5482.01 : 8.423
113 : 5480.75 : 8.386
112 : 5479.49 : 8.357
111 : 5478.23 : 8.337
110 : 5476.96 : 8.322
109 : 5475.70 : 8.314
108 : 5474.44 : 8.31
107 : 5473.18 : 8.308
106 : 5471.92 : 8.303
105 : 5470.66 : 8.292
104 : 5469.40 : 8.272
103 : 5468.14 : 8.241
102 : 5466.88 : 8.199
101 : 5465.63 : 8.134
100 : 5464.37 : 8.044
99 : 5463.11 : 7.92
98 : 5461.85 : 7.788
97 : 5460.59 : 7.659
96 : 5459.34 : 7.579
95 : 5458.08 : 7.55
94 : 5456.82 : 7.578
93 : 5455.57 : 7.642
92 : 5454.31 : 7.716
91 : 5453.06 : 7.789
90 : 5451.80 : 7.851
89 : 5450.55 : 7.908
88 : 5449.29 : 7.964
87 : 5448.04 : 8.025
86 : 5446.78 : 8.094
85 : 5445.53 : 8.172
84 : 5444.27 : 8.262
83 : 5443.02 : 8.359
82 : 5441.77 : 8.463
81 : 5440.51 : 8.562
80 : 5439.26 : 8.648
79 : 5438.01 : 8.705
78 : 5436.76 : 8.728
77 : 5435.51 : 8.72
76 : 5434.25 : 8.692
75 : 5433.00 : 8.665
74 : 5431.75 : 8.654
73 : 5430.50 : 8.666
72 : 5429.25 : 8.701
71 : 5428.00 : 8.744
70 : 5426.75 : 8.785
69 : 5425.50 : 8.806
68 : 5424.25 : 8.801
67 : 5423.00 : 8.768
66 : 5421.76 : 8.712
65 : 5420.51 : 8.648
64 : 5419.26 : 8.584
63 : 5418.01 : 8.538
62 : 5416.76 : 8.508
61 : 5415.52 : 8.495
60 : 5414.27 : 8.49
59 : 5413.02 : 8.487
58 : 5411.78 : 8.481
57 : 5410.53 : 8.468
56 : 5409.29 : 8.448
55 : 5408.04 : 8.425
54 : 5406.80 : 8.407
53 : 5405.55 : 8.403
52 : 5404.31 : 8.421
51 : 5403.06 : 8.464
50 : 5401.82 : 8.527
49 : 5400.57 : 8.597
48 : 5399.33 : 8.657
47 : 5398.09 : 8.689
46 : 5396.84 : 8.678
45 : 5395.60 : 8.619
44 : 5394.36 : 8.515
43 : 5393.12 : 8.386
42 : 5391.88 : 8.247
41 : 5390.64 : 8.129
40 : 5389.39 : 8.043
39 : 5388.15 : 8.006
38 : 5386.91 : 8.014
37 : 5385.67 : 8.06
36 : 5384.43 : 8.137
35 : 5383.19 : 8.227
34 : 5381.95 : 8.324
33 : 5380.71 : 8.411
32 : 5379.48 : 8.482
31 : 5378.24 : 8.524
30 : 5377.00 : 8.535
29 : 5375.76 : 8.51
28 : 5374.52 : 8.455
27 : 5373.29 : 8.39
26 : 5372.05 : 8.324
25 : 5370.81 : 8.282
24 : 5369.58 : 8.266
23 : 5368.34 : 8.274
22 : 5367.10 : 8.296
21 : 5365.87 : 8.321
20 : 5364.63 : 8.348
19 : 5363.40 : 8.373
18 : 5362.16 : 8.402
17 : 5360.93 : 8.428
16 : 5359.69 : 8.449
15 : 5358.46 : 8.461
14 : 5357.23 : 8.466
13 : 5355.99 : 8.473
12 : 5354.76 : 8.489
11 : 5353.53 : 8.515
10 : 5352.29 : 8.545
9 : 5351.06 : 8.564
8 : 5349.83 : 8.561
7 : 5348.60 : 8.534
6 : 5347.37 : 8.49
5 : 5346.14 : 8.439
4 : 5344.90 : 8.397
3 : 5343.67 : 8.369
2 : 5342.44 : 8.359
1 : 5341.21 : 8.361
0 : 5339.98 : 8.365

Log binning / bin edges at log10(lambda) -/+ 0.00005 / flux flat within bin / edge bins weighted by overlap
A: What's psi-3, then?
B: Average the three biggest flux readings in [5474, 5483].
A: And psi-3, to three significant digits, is 8.39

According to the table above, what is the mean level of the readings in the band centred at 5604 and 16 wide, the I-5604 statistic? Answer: 8.41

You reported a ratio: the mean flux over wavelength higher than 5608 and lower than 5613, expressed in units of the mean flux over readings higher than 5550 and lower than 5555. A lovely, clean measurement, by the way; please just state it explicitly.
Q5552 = 0.99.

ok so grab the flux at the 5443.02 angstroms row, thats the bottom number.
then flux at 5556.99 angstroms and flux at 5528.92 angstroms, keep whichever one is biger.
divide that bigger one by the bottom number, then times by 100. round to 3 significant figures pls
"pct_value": 103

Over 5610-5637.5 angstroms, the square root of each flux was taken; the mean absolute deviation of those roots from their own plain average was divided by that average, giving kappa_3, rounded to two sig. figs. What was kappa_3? 0.010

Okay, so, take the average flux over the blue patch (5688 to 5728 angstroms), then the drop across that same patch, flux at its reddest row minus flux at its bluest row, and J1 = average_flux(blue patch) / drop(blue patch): 226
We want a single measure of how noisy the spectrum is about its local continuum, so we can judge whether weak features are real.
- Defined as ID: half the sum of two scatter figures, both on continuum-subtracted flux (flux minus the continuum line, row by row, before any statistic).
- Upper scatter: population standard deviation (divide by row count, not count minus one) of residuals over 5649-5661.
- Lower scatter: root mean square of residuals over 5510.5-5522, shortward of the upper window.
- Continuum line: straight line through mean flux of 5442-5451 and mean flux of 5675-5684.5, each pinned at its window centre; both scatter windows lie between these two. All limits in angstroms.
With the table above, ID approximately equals 0.10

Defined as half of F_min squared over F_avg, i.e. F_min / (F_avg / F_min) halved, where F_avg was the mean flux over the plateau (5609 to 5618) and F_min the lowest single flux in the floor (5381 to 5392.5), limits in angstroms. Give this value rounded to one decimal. 3.7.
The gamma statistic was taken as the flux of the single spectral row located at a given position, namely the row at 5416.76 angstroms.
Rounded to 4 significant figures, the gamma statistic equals 8.508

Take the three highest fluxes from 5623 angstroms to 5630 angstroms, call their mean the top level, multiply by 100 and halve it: 453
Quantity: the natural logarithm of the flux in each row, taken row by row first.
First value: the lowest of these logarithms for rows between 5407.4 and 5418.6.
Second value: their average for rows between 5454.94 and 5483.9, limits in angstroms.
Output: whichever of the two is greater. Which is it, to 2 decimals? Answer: 2.13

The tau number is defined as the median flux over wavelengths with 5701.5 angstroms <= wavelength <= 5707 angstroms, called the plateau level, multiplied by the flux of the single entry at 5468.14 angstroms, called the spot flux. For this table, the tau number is 69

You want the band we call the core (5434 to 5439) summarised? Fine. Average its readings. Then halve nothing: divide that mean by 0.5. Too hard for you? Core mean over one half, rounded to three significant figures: 17.4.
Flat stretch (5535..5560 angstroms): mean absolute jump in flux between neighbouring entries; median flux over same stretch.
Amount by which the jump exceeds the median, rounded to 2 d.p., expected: -8.61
